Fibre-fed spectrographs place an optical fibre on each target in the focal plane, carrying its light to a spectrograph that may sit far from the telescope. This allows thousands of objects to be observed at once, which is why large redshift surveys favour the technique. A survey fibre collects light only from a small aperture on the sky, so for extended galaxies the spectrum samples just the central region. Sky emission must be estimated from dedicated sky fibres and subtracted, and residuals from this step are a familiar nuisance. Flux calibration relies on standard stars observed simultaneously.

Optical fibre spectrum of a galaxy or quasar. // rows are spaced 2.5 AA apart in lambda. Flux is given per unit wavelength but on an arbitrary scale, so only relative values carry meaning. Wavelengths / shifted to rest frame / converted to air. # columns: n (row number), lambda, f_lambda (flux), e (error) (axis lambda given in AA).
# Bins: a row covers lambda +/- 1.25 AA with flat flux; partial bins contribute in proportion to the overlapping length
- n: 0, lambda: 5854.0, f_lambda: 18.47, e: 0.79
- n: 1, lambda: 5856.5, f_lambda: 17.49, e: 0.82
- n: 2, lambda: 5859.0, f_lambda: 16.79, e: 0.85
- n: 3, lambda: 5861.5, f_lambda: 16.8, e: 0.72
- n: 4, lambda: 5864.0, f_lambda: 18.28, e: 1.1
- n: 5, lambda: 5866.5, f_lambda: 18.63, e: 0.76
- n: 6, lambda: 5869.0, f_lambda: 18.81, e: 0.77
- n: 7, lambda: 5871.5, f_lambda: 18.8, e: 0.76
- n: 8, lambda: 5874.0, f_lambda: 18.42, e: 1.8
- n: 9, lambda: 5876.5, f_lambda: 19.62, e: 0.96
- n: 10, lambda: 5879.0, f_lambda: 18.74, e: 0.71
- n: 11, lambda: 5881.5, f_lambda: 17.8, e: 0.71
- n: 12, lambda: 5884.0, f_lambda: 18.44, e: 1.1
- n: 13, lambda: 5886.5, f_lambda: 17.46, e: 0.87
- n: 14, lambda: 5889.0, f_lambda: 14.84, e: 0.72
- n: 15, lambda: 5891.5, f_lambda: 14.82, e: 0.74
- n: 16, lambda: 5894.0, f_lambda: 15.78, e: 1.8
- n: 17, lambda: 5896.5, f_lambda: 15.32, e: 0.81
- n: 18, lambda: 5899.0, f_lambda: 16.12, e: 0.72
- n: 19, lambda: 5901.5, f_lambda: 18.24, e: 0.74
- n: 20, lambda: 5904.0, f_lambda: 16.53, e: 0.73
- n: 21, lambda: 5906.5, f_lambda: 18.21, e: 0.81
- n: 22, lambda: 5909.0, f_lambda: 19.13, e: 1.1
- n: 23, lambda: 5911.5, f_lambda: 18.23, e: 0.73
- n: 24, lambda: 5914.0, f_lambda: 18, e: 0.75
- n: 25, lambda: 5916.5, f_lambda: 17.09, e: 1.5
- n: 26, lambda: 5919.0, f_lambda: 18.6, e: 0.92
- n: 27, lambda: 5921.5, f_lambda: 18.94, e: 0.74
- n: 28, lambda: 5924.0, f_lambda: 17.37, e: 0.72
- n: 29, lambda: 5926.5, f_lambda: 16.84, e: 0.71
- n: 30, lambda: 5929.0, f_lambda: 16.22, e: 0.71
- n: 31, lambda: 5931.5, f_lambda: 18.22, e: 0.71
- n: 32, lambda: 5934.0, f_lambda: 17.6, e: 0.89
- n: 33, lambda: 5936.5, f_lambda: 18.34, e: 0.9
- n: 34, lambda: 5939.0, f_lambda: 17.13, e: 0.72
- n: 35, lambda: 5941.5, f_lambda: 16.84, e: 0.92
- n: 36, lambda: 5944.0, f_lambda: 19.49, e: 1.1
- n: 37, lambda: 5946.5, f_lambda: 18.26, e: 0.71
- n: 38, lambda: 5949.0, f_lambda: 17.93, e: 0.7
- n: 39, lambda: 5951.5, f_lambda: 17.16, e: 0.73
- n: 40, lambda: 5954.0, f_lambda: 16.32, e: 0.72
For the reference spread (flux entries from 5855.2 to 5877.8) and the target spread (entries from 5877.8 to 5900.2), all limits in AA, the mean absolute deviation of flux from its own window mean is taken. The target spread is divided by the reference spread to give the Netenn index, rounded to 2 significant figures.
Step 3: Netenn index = 1.8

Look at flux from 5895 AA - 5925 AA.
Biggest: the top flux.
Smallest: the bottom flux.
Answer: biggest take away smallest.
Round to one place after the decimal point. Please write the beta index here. 3.8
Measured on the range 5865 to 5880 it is 1.2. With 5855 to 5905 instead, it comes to 4.8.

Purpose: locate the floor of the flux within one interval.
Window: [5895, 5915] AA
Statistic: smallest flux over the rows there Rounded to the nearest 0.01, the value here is 15.32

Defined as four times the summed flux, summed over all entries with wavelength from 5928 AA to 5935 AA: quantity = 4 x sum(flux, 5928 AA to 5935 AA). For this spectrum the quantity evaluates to 208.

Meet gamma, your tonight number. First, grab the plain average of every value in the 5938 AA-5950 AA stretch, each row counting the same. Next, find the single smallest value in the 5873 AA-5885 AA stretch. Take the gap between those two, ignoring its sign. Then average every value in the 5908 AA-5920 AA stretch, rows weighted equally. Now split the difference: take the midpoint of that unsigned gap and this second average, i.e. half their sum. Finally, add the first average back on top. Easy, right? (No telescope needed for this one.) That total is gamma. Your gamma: 27.1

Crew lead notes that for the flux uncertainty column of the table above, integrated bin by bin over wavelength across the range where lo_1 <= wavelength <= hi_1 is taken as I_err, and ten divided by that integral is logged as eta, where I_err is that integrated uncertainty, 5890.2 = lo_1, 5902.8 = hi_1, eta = 0.83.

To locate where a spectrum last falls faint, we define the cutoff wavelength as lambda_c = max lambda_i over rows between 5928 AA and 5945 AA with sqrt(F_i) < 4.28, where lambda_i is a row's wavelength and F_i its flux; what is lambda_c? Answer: 5941.5 AA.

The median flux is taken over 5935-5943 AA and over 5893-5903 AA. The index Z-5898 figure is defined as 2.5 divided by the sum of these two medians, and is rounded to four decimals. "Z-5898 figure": 0.0756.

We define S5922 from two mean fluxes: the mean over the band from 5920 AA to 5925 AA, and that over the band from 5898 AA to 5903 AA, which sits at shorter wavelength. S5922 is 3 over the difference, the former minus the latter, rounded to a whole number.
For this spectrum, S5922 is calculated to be 3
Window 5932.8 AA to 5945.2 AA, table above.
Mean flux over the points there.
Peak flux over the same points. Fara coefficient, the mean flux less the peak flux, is -1.6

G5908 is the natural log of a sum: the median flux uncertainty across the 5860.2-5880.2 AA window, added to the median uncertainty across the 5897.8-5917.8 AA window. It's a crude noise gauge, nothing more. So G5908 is 0.41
